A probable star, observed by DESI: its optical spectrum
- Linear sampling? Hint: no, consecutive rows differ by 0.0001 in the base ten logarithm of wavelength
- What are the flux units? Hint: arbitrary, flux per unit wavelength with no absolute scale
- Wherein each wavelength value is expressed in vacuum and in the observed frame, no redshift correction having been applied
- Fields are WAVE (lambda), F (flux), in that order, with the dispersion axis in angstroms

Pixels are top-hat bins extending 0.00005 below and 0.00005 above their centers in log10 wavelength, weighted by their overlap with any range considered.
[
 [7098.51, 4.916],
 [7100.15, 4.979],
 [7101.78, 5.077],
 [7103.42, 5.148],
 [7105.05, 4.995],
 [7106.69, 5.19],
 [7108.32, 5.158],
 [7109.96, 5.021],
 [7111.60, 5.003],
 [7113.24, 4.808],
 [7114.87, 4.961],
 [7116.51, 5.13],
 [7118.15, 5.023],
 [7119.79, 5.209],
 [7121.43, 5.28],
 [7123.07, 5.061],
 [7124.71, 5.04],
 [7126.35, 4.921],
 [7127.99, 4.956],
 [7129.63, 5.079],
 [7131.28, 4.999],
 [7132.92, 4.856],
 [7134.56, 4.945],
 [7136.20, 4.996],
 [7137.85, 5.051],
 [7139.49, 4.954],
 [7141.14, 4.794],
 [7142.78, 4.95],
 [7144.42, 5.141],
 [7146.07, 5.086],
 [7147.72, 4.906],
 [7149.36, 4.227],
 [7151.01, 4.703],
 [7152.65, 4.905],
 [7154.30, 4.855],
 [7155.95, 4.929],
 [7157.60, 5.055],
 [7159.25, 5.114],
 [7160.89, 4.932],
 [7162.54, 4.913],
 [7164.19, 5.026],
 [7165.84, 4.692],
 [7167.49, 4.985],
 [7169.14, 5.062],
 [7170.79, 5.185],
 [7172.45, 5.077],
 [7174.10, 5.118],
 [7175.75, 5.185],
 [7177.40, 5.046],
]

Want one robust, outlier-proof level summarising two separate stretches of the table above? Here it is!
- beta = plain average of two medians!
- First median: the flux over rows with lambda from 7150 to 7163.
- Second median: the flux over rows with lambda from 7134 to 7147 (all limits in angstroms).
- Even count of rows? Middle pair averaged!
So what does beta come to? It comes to 4.948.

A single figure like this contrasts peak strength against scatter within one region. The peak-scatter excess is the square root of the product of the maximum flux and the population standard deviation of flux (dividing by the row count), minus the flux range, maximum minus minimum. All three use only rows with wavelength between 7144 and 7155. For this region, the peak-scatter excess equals 0.29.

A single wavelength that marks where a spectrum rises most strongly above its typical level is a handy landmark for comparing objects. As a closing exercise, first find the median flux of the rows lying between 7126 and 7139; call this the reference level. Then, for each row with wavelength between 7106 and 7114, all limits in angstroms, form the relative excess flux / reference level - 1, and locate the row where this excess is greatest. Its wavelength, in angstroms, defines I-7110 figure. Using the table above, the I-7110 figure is 7106.69 angstroms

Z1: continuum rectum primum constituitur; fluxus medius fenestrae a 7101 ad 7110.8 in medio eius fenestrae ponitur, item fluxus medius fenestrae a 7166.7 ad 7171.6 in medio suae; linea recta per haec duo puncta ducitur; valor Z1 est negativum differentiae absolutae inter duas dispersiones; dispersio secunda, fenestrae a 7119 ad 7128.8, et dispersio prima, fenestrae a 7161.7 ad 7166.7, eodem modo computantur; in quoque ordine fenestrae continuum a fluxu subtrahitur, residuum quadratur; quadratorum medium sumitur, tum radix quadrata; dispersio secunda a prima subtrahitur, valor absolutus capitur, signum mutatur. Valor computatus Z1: -0.12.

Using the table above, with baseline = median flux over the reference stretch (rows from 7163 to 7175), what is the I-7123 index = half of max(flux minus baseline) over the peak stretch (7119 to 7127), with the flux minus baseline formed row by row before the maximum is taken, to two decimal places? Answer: 0.11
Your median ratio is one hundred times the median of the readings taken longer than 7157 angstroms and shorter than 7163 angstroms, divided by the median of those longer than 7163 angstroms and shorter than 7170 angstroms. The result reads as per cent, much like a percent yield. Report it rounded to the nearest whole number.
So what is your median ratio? 100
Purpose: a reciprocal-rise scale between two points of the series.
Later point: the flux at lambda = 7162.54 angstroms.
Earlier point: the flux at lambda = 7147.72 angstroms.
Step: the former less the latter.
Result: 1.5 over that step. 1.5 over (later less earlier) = 214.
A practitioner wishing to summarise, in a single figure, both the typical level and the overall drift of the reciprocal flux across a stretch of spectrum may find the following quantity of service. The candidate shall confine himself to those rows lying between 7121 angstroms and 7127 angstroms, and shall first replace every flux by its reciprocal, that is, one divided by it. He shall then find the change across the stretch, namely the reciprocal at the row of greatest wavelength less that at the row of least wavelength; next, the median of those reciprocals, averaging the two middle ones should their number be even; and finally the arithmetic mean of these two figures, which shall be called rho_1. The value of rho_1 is 0.1059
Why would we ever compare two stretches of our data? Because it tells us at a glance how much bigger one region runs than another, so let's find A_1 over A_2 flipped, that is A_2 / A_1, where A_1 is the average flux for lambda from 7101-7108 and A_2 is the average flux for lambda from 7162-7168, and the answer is 0.96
